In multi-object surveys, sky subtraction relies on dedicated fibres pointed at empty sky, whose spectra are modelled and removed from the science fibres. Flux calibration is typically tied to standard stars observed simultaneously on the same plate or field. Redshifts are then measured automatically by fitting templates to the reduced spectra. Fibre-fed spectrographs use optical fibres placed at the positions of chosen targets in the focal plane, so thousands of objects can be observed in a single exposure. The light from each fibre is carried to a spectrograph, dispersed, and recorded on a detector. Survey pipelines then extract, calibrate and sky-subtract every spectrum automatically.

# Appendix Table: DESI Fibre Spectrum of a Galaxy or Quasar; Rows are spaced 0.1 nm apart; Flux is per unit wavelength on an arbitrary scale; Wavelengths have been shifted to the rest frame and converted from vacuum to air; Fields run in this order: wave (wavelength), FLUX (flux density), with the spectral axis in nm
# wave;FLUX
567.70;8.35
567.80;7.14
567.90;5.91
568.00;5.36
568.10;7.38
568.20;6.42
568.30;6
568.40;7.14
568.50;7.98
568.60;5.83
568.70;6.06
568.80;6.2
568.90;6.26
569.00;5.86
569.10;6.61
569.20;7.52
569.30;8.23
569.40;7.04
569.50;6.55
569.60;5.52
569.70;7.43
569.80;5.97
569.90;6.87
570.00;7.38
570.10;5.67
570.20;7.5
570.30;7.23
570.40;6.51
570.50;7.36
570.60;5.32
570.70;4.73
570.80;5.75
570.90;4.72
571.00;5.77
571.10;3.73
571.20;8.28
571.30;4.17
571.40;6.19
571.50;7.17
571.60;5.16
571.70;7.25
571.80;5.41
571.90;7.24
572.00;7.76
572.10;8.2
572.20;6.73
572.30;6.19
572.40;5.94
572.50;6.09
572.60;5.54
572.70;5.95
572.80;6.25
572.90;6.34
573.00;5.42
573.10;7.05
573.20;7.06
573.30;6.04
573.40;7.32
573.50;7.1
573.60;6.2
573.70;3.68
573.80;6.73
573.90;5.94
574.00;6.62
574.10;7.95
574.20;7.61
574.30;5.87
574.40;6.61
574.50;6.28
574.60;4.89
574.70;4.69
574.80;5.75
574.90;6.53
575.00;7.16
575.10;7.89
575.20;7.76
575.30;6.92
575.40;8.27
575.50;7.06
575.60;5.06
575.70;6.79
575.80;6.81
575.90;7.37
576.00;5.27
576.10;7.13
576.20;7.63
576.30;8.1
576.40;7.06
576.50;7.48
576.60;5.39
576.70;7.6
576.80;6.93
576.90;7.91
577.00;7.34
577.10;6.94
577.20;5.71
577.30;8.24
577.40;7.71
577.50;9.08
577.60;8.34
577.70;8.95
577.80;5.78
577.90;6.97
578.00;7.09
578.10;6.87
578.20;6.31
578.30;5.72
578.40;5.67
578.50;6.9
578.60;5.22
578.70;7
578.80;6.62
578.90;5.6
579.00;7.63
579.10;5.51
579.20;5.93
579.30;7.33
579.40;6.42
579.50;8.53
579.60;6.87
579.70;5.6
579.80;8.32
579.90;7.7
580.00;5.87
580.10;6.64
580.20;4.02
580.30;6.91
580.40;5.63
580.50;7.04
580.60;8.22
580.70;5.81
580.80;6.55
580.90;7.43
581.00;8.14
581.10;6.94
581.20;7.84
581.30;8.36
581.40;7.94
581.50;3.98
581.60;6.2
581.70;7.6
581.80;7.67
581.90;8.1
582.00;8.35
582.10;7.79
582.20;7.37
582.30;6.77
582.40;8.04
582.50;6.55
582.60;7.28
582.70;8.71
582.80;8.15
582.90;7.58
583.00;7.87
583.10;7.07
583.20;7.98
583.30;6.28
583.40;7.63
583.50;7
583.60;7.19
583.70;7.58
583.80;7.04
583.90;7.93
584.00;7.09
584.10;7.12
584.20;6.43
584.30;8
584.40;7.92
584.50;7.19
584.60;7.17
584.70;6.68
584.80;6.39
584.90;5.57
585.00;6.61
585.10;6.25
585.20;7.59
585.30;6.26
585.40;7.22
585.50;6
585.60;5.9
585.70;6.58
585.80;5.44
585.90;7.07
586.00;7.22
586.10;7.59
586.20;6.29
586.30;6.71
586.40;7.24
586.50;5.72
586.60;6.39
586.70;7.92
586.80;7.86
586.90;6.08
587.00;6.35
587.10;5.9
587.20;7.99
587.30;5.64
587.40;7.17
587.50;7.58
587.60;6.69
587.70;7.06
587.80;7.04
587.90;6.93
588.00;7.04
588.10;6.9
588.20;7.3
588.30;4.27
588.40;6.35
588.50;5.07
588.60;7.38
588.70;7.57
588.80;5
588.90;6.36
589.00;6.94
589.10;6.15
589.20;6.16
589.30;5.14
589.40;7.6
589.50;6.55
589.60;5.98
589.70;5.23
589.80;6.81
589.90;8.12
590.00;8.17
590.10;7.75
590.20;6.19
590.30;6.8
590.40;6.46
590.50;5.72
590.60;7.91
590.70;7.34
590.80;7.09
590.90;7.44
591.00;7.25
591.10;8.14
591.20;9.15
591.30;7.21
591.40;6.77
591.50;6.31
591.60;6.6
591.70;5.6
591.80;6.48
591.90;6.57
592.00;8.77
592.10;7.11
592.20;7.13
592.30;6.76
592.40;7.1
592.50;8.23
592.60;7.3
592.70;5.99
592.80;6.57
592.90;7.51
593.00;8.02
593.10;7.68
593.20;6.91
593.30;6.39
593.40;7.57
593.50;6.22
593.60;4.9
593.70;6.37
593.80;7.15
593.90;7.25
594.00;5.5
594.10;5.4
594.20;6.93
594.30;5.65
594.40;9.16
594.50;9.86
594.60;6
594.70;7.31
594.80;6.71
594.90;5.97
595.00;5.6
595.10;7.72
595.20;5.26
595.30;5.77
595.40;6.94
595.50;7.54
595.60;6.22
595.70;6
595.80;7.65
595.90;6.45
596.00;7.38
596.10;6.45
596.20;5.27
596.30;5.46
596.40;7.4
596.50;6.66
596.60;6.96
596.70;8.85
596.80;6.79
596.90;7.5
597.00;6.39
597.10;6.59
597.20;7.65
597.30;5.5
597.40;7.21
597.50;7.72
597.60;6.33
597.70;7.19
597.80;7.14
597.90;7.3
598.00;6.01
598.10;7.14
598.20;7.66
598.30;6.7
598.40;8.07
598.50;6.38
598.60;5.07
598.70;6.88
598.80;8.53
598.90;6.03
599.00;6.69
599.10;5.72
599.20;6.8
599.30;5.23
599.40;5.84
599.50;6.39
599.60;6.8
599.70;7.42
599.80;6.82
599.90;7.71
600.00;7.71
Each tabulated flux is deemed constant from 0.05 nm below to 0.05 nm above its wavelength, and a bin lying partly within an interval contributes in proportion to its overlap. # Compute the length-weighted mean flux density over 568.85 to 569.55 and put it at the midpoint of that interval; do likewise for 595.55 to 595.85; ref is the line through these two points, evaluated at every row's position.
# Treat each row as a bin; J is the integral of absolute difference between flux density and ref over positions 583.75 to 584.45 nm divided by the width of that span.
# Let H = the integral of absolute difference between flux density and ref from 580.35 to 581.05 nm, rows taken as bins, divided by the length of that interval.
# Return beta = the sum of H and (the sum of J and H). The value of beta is 2.5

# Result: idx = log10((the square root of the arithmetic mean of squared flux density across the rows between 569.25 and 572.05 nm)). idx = 0.81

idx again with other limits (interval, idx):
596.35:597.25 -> 0.86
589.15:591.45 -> 0.85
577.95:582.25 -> 0.84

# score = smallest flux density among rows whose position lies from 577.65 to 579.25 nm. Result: 5.22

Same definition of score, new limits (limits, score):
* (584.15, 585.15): 5.57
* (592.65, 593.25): 5.99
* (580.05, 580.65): 4.02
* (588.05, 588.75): 4.27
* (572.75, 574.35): 3.68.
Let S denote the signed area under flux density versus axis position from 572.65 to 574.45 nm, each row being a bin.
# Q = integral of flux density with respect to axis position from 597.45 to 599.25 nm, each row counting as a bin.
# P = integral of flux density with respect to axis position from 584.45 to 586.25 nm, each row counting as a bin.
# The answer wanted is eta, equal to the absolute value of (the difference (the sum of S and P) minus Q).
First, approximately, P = 11.9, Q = 12.3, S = 11.6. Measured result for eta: 11.1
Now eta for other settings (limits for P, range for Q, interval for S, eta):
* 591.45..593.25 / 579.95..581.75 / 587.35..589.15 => 12.4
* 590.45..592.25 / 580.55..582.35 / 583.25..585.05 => 12.4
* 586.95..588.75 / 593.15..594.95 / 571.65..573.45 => 11.7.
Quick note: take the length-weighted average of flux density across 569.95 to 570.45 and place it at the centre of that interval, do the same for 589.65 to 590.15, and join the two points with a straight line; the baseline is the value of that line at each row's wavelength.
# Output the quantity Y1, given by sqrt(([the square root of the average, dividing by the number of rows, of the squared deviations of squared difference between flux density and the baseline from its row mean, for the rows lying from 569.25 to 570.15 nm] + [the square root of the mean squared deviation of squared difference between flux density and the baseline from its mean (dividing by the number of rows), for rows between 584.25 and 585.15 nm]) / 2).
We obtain 0.84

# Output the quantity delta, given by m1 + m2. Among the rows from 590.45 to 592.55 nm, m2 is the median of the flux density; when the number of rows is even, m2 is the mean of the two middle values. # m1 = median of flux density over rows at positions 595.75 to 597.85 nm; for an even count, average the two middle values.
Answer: 14.1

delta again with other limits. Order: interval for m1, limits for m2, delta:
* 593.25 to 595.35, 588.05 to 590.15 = 12.9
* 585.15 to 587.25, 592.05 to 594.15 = 13.7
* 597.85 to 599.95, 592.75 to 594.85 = 13.7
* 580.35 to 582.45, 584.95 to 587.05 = 14.2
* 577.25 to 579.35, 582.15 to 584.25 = 14.2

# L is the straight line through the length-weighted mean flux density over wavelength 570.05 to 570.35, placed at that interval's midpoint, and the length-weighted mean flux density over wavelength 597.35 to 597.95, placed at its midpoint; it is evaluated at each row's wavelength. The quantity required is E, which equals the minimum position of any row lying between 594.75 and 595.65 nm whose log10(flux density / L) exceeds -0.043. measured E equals 594.80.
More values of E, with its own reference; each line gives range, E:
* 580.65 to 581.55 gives 580.80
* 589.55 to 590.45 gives 589.80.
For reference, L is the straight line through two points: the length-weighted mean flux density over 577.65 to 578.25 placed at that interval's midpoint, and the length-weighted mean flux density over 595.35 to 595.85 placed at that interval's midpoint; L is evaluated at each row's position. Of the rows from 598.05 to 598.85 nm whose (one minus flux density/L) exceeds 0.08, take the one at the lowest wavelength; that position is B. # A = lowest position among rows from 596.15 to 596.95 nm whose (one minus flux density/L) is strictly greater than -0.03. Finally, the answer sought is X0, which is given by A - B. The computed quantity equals -2.40 nm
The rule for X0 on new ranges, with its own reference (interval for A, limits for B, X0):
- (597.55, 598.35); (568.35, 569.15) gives 29.00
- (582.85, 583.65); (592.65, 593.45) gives -9.60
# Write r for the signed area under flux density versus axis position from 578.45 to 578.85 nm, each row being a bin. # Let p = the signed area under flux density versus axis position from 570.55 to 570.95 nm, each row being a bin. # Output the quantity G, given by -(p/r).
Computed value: -0.80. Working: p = 2.05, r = 2.57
